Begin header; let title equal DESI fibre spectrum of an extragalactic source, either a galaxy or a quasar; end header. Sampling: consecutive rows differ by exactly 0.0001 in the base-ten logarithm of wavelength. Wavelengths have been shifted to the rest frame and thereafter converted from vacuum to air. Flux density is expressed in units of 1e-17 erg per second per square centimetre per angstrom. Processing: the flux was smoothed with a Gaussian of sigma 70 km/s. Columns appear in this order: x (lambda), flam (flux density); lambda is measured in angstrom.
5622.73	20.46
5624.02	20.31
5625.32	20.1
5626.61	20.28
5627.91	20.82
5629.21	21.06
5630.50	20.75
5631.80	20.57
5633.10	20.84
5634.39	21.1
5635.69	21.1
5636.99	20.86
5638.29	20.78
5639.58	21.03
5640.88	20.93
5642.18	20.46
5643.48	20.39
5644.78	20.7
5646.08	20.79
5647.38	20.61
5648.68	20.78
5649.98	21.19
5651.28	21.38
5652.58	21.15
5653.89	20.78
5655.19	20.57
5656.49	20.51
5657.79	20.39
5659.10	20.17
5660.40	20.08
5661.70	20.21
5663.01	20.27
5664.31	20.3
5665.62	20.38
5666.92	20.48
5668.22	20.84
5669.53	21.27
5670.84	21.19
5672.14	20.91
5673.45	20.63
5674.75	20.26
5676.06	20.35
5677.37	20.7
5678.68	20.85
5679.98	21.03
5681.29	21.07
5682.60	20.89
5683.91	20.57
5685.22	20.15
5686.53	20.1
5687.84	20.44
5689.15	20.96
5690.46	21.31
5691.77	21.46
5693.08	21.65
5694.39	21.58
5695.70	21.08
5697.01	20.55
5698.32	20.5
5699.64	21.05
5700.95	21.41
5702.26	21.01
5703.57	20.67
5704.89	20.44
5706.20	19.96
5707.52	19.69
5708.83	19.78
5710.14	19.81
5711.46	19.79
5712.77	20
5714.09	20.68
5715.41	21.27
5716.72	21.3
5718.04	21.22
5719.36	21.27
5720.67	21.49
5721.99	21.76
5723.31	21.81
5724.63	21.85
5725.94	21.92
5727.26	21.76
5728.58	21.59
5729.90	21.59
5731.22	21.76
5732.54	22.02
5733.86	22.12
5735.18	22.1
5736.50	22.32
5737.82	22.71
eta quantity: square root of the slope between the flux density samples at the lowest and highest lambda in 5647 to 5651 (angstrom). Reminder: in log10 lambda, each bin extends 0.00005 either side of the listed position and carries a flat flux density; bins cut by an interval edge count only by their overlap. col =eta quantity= 0.47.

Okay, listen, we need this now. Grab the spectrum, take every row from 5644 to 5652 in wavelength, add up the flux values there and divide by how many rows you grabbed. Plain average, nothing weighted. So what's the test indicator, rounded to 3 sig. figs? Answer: 20.9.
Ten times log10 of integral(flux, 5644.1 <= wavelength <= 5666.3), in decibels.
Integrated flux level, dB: 27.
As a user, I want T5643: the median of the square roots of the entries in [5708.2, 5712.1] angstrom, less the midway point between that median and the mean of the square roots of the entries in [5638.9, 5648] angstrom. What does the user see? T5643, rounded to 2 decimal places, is -0.05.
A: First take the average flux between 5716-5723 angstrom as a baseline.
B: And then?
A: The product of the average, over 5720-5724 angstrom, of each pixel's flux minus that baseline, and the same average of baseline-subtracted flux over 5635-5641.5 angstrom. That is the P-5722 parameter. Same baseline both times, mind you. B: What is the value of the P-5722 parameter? -0.1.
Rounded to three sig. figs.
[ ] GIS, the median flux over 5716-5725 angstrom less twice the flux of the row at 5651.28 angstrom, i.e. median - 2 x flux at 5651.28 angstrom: -21.3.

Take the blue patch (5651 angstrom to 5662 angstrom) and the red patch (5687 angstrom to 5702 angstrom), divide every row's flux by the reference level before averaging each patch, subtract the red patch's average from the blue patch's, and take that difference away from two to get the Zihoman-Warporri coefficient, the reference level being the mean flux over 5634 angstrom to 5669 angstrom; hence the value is 2.025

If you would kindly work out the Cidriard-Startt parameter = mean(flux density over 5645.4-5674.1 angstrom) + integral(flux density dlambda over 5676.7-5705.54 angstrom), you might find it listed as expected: 623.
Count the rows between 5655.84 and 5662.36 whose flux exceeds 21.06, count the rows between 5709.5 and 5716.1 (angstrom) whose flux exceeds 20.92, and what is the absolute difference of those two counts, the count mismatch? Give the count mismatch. 1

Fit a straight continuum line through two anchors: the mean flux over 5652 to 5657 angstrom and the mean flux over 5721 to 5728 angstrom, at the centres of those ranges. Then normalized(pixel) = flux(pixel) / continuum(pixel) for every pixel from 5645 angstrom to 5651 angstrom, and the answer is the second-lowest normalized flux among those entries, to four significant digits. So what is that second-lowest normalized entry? 1.006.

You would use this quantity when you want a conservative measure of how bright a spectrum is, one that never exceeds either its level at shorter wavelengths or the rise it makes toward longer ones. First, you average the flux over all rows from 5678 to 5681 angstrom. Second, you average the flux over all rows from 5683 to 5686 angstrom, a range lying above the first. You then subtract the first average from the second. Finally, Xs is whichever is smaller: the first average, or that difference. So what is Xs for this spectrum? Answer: -0.6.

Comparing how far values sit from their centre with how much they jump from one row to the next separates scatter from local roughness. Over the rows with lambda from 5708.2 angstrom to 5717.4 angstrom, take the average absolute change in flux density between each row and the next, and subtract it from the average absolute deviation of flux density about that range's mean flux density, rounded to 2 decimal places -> 0.35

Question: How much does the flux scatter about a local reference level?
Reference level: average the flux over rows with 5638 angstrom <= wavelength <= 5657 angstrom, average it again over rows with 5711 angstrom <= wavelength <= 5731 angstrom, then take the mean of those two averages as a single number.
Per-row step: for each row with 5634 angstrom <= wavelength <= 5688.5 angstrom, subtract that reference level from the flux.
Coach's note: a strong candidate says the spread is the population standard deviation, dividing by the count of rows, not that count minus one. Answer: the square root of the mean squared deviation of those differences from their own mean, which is 0.35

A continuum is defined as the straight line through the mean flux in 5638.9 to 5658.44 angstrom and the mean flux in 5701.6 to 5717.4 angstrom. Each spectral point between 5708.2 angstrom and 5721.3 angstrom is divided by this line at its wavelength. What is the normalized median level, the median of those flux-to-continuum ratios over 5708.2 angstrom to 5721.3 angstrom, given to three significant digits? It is 1.03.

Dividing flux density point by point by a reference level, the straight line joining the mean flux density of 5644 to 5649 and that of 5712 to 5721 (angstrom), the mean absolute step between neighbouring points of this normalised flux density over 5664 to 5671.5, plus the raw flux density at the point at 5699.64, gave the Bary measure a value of 21.1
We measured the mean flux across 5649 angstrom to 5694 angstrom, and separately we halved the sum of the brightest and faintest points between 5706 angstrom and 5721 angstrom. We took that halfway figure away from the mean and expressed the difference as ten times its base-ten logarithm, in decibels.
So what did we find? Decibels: -9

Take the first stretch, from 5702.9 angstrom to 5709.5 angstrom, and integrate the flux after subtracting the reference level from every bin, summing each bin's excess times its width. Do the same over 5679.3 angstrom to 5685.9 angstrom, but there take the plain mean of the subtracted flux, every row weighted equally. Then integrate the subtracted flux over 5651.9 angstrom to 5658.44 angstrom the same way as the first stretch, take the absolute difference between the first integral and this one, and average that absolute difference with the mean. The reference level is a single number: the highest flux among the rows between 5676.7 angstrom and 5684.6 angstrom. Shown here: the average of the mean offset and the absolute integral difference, 1.7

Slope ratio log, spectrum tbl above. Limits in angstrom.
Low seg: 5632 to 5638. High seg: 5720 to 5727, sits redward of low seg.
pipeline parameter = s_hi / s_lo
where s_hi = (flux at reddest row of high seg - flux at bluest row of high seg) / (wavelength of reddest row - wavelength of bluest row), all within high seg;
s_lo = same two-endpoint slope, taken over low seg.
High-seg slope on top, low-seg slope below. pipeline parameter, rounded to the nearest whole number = 16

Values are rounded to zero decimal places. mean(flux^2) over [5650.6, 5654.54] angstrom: 445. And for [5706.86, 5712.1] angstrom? 391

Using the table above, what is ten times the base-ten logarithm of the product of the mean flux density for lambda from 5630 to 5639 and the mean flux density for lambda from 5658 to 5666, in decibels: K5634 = 26.25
